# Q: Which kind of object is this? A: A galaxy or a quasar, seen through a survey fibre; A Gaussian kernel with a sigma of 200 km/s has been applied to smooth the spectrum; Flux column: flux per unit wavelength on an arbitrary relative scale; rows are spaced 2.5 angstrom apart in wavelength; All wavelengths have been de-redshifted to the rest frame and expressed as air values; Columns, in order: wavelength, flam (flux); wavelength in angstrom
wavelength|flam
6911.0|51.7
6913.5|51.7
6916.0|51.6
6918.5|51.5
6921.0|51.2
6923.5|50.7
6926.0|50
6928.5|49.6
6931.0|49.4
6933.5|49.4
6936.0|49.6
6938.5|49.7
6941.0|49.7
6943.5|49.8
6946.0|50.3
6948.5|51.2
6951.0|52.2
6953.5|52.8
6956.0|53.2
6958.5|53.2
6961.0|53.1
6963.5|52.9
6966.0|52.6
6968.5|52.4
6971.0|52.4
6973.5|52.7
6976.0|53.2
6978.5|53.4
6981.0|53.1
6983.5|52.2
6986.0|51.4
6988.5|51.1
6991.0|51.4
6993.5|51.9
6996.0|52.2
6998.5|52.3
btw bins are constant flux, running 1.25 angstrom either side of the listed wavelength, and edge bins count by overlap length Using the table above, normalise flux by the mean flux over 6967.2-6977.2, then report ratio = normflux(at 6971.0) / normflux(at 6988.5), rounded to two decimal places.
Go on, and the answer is 1.03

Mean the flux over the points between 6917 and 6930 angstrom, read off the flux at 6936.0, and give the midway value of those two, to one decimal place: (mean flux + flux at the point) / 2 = 50.1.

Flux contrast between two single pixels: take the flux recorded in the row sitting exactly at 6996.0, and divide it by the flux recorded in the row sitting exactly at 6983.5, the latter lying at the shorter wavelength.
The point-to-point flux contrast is 1.000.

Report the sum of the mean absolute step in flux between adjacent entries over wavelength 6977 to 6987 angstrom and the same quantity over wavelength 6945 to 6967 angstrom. 1.10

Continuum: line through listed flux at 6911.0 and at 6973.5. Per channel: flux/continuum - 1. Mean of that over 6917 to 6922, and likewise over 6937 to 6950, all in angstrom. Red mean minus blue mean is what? -0.030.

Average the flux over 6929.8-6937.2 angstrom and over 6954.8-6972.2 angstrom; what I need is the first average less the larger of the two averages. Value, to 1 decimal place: -3.4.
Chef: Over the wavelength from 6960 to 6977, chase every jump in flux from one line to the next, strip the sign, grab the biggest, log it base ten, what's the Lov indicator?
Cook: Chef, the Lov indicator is -0.3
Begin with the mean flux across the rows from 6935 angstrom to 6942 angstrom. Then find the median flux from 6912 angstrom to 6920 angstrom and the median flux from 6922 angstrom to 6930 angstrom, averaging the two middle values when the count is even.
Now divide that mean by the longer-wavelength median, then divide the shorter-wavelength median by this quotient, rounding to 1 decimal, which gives 51.9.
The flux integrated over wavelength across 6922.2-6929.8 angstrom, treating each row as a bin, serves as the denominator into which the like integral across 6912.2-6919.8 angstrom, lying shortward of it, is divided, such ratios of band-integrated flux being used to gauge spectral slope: 1.03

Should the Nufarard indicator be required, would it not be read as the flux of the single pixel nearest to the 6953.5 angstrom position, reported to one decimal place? 52.8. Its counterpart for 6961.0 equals 53.1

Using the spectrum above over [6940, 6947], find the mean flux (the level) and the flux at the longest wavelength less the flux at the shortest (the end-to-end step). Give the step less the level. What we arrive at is -49.3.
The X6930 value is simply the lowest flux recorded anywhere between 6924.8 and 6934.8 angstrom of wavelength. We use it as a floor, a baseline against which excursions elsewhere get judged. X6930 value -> 49.4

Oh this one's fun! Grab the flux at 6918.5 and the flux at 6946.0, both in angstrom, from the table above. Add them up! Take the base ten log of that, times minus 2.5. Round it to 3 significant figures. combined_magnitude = -5.02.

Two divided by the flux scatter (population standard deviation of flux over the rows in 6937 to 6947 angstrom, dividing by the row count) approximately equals 8.0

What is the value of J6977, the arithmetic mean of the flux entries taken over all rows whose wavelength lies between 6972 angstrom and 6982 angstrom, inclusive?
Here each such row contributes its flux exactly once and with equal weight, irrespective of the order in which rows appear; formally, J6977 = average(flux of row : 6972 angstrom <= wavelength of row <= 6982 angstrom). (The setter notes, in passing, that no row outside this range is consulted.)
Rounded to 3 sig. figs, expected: 53.1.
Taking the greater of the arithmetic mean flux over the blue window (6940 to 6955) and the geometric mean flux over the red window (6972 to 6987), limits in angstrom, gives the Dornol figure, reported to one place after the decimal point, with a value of 52.7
